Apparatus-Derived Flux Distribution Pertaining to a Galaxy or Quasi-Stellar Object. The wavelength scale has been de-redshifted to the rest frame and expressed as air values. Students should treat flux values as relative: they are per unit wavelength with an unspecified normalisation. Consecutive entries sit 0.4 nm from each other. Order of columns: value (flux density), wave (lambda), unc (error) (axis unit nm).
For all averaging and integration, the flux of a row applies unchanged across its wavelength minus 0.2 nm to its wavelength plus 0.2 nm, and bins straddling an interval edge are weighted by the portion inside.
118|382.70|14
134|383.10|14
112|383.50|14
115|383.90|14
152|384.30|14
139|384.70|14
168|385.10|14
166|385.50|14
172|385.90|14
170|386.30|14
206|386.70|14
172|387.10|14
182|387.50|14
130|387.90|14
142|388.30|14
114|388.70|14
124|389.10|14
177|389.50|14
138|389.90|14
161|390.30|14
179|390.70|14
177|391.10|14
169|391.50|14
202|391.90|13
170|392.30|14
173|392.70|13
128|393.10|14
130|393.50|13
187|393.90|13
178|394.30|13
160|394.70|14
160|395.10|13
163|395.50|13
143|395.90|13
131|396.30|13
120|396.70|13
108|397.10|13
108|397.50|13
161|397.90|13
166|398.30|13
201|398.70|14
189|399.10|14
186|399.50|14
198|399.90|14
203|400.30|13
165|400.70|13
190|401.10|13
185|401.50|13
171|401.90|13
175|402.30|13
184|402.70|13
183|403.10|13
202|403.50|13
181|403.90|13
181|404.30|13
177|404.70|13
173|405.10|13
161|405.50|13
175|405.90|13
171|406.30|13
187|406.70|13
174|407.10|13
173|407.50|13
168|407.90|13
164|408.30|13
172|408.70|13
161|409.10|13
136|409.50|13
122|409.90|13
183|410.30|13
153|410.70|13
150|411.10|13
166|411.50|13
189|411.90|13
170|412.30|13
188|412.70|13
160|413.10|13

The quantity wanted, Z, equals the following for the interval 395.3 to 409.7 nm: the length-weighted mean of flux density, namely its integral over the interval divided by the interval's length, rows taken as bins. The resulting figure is 169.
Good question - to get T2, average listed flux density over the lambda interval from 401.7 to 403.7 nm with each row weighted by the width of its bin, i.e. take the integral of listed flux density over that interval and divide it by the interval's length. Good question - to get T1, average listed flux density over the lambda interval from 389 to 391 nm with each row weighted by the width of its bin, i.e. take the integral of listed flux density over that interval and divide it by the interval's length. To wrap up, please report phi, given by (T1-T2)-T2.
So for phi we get -208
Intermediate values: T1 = 158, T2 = 183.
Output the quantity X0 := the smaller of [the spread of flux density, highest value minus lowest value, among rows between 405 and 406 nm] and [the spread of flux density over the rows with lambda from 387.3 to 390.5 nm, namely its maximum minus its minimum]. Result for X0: 14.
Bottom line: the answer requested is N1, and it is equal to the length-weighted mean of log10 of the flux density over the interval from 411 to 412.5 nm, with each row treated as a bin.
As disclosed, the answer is 2.23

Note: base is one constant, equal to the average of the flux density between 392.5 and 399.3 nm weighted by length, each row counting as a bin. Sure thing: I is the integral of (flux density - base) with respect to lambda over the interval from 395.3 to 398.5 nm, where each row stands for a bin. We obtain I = -51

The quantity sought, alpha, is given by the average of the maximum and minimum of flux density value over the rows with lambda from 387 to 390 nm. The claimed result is 148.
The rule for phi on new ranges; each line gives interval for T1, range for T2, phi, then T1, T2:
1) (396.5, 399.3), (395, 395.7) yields -173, 150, 162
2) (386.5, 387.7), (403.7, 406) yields -163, 187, 175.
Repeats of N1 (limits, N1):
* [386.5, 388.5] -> 2.22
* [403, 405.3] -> 2.26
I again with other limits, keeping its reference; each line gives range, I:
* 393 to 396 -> 13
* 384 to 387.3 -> 44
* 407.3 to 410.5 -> 21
